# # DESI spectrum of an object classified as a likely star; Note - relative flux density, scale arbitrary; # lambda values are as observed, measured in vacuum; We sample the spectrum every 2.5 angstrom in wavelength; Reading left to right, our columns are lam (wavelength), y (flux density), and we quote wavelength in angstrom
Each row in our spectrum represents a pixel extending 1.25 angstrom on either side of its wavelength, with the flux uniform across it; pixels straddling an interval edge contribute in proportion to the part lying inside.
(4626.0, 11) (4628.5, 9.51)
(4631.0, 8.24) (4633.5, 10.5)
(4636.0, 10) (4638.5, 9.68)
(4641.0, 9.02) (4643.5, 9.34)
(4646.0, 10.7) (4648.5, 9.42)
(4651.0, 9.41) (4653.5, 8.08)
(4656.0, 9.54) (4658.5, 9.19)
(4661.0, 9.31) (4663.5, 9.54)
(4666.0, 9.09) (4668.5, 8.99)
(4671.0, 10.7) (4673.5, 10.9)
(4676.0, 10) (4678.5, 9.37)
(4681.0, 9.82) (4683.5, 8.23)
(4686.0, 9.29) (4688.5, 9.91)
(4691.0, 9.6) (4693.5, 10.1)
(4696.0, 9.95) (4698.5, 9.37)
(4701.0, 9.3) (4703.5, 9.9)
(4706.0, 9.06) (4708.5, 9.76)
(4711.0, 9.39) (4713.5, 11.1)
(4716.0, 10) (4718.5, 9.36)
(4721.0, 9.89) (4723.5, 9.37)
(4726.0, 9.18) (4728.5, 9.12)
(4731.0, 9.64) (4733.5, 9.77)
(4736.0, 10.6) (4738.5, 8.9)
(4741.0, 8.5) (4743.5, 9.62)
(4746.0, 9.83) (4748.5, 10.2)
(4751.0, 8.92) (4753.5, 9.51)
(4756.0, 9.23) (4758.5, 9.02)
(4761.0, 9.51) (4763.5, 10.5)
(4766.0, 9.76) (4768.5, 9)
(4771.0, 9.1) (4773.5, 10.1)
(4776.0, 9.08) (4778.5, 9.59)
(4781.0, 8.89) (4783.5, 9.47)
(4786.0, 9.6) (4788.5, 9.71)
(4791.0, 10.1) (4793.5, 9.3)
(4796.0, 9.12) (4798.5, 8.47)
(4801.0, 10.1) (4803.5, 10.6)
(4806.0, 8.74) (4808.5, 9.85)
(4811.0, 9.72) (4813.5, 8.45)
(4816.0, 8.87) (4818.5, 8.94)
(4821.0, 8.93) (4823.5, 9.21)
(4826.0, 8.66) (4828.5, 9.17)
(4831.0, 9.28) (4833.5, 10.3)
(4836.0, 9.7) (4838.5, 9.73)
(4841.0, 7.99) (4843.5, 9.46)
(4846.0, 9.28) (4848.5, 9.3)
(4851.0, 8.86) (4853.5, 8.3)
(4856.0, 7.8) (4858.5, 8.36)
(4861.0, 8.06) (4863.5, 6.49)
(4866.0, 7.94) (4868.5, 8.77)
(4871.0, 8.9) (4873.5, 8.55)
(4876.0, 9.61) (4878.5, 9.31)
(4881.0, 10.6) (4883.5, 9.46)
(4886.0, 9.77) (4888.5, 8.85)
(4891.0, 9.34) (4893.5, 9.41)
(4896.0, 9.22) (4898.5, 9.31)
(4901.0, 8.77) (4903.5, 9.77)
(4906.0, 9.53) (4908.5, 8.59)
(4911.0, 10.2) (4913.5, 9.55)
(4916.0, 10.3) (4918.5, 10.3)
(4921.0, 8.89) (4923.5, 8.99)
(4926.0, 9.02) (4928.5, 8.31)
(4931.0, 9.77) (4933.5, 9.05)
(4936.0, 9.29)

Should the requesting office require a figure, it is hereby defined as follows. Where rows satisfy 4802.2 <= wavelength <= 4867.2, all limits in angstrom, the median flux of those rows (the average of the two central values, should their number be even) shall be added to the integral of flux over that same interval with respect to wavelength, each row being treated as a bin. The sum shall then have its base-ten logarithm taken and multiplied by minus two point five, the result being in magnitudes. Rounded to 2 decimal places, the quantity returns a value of -6.93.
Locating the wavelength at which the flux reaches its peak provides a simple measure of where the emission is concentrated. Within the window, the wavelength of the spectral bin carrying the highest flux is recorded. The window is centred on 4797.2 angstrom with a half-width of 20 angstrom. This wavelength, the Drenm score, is 4803.5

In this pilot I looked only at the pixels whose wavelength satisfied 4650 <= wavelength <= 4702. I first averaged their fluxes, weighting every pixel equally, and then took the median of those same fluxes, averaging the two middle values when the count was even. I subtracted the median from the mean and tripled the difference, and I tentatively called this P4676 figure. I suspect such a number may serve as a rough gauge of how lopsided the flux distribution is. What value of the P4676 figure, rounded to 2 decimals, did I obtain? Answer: 0.30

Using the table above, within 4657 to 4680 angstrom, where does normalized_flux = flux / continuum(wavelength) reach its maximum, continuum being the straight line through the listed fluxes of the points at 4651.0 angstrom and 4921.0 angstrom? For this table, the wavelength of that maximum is 4673.5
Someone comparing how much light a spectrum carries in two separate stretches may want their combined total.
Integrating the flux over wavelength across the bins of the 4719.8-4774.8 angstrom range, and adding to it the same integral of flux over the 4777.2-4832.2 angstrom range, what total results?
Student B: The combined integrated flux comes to 1035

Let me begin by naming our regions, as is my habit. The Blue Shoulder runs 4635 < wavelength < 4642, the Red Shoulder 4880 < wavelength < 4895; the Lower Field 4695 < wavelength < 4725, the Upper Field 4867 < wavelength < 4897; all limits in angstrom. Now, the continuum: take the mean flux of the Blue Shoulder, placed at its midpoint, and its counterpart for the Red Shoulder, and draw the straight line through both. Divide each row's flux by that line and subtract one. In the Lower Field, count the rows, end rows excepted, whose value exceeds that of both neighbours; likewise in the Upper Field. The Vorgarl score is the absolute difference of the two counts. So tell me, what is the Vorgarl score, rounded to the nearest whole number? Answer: 1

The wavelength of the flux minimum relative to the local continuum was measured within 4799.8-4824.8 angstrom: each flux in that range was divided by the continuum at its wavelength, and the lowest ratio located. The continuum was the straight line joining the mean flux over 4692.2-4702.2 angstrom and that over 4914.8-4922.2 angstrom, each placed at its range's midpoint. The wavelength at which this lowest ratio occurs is 4813.5 angstrom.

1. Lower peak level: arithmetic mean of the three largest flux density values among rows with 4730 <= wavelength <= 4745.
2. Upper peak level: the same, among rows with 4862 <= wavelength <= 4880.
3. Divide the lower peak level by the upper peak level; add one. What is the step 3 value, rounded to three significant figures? 2.08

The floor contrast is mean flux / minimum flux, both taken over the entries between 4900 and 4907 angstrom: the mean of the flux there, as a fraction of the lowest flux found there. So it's 1.07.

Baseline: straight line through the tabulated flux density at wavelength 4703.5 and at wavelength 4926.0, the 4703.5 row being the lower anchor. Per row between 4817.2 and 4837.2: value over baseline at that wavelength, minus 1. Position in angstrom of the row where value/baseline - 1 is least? 4826.0 angstrom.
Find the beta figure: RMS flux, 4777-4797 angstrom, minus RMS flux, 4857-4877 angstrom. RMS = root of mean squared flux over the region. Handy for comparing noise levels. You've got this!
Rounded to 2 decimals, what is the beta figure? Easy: 1.10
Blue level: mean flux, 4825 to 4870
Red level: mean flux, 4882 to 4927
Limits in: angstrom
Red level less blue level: 0.66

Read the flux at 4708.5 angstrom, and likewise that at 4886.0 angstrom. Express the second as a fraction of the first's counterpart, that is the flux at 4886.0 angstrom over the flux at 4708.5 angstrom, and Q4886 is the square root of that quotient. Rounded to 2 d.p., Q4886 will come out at 1.00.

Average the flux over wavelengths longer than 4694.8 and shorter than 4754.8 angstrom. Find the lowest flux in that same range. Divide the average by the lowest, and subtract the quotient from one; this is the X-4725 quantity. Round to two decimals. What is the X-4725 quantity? -0.13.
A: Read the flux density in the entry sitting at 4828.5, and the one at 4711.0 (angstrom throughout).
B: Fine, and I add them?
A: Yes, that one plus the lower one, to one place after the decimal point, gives 18.6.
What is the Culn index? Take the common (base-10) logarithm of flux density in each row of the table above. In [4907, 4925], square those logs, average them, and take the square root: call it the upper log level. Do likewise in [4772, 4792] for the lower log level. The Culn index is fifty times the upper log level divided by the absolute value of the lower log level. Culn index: 49.9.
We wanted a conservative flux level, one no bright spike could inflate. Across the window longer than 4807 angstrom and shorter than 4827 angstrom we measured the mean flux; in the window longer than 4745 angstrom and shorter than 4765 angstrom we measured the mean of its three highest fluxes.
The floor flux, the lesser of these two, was 9.08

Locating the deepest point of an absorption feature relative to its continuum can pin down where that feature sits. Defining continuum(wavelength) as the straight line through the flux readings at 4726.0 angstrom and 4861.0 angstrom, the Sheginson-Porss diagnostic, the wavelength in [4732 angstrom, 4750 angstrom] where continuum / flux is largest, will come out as 4741.0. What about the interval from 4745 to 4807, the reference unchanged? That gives 4798.5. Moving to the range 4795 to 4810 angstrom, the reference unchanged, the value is 4798.5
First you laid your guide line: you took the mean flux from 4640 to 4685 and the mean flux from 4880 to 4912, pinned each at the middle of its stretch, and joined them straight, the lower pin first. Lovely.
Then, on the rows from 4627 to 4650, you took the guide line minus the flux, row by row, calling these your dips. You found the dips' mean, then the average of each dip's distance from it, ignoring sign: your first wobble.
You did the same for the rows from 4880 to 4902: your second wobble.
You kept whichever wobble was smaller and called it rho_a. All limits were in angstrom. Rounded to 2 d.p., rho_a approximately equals 0.35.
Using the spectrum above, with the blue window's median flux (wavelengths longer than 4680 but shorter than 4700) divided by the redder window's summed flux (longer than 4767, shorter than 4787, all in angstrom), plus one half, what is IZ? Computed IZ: 0.630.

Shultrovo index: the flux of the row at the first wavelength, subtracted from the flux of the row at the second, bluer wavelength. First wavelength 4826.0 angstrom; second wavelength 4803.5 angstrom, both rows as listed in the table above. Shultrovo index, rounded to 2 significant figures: 1.9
